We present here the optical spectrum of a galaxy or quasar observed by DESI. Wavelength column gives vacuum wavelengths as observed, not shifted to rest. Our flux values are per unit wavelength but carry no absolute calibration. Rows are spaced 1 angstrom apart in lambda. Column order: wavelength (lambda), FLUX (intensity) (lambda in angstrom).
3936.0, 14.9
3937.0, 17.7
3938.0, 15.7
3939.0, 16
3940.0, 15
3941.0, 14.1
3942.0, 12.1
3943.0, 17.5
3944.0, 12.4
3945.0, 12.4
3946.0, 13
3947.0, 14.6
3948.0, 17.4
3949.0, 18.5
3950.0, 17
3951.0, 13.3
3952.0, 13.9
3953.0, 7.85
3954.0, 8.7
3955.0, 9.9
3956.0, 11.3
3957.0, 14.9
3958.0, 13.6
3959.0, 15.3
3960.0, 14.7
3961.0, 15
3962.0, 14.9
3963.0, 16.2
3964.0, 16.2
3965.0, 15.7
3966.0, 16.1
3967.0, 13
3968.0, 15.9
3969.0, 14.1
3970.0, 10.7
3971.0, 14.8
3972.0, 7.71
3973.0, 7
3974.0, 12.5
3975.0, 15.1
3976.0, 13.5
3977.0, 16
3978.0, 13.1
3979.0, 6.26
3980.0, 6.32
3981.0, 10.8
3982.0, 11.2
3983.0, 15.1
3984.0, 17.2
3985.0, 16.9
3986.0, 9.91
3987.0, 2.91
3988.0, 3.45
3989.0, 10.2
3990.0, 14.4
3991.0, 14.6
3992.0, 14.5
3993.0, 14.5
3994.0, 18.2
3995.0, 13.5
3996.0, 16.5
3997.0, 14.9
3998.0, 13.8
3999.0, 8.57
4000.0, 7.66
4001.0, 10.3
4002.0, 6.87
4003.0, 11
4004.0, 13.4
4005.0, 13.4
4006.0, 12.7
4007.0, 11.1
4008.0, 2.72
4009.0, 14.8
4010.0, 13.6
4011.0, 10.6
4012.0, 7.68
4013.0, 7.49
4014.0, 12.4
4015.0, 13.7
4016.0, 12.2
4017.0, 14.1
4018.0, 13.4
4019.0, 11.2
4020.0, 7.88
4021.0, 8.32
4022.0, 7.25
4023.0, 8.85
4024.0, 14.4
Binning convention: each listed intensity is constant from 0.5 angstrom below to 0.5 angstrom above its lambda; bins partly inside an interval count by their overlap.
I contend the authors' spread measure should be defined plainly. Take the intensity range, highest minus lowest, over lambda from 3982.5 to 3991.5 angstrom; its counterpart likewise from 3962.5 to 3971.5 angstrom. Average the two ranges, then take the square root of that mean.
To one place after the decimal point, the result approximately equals 3.1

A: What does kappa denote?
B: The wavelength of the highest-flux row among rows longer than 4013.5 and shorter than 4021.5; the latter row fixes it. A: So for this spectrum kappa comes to 4017.0 angstrom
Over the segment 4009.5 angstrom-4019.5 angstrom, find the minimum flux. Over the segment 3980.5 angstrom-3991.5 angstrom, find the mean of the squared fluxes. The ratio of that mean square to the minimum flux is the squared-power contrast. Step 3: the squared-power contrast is 21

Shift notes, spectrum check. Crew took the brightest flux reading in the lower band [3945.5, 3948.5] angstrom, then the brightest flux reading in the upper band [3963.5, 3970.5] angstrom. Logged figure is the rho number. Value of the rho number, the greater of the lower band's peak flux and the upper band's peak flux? 17.4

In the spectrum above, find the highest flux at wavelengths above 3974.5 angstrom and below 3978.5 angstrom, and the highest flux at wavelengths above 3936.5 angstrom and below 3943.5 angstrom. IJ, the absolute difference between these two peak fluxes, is 1.7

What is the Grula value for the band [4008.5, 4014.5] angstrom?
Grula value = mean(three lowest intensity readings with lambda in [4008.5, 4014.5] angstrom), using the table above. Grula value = 8.6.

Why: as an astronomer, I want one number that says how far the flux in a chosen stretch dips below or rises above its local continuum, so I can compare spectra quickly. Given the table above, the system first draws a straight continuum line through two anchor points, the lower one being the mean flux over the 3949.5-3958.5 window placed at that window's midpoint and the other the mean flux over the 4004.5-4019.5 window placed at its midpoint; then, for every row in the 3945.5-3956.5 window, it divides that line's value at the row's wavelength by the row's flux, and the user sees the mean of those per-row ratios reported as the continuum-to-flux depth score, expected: 1.00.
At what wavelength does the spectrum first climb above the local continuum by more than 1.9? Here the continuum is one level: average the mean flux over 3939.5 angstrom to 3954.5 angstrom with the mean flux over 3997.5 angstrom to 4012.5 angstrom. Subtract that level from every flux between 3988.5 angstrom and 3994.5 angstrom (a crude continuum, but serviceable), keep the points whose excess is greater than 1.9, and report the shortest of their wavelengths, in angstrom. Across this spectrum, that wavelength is 3990.0 angstrom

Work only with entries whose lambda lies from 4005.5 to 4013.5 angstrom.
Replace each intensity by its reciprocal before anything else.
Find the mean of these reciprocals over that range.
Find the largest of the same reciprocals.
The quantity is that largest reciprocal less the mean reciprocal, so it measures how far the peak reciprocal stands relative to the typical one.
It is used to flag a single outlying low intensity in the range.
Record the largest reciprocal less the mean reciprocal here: 0.24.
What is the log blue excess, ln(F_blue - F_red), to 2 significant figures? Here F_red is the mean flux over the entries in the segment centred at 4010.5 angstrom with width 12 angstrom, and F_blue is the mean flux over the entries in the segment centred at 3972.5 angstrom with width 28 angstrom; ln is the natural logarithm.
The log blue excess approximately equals 0.80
